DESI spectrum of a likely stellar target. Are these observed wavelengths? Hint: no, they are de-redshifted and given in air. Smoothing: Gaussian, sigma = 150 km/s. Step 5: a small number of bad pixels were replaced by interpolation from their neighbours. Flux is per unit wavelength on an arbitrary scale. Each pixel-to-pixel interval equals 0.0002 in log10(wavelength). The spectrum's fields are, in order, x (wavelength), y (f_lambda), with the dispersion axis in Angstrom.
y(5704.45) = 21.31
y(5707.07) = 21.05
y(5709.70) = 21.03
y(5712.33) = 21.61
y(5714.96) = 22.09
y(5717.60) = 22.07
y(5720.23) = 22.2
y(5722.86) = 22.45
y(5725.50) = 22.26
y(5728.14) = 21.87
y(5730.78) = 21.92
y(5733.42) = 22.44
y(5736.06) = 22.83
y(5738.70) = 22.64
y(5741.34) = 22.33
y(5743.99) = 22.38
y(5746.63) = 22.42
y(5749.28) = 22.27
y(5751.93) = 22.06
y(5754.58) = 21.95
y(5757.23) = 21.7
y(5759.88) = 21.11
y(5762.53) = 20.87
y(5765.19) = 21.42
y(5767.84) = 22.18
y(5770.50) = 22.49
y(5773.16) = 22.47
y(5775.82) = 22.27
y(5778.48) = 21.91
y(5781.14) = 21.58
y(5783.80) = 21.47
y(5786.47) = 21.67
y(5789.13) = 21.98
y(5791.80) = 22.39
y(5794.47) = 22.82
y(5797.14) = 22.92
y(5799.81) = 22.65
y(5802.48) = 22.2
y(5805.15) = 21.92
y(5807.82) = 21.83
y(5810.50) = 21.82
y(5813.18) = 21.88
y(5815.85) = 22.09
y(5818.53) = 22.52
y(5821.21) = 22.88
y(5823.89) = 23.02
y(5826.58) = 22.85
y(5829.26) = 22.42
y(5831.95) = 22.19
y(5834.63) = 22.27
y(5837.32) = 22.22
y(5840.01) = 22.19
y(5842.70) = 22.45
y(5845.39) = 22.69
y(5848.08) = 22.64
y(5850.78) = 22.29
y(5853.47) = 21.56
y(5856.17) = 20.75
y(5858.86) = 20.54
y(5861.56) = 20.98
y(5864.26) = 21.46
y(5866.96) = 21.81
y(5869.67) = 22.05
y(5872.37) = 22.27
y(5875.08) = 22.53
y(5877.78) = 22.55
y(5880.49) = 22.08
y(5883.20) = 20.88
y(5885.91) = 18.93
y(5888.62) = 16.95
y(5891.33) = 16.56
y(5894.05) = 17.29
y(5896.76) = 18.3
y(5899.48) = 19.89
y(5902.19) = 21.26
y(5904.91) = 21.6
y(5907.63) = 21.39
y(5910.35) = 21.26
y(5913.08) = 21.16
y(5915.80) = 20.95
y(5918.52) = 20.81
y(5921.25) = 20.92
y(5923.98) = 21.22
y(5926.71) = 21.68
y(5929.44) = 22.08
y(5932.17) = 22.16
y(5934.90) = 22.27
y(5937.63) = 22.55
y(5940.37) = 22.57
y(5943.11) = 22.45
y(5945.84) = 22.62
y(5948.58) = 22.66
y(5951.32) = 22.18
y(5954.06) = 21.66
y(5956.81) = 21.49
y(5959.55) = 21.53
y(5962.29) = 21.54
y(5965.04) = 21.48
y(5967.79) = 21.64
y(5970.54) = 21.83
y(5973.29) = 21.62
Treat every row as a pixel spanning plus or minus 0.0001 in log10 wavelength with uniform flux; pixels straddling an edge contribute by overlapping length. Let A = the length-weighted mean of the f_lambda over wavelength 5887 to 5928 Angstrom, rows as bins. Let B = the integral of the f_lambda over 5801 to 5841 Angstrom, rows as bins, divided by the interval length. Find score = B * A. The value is 447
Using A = 20.07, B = 22.3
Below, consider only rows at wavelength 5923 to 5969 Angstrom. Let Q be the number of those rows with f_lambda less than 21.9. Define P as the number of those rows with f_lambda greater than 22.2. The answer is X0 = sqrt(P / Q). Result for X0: 0.87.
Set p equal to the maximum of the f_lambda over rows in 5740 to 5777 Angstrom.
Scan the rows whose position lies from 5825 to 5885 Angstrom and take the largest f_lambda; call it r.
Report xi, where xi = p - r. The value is -0.4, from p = 22.49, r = 22.85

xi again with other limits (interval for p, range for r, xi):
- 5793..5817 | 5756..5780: 0.4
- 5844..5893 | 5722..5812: -0.2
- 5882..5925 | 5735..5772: -1.2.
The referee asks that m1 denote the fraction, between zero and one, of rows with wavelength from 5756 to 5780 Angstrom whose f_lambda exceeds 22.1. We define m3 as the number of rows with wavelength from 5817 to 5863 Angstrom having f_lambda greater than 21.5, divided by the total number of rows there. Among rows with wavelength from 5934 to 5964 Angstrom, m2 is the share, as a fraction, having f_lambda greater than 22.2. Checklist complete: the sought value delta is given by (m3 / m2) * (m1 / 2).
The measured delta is 0.34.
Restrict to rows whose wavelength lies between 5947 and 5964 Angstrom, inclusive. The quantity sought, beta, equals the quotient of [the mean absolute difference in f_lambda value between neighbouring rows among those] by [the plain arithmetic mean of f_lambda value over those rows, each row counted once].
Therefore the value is 0.011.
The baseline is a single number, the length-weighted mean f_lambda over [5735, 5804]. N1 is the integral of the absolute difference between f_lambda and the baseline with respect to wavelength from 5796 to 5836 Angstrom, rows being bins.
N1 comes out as 15.4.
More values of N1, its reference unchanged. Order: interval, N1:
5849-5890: 44.9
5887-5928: 83.5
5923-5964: 16.7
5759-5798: 19.5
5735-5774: 17.0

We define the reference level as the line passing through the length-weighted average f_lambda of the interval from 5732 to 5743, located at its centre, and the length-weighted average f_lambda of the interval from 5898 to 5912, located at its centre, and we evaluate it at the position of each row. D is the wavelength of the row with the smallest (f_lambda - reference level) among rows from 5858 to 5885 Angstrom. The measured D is 5858.86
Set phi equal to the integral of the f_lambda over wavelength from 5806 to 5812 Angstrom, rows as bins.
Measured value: 131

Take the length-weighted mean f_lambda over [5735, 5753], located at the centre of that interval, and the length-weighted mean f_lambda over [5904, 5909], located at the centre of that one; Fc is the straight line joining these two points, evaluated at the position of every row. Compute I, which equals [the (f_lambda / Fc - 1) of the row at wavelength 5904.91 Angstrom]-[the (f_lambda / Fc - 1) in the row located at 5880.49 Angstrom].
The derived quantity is -0.02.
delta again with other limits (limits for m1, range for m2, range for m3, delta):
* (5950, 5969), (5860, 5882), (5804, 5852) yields 0.19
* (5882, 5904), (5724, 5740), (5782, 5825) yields 0.00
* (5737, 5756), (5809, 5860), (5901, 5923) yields 0.08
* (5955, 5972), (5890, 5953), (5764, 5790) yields 0.00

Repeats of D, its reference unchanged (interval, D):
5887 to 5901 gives 5891.33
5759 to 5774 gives 5762.53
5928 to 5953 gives 5929.44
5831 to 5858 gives 5856.17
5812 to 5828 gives 5813.18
